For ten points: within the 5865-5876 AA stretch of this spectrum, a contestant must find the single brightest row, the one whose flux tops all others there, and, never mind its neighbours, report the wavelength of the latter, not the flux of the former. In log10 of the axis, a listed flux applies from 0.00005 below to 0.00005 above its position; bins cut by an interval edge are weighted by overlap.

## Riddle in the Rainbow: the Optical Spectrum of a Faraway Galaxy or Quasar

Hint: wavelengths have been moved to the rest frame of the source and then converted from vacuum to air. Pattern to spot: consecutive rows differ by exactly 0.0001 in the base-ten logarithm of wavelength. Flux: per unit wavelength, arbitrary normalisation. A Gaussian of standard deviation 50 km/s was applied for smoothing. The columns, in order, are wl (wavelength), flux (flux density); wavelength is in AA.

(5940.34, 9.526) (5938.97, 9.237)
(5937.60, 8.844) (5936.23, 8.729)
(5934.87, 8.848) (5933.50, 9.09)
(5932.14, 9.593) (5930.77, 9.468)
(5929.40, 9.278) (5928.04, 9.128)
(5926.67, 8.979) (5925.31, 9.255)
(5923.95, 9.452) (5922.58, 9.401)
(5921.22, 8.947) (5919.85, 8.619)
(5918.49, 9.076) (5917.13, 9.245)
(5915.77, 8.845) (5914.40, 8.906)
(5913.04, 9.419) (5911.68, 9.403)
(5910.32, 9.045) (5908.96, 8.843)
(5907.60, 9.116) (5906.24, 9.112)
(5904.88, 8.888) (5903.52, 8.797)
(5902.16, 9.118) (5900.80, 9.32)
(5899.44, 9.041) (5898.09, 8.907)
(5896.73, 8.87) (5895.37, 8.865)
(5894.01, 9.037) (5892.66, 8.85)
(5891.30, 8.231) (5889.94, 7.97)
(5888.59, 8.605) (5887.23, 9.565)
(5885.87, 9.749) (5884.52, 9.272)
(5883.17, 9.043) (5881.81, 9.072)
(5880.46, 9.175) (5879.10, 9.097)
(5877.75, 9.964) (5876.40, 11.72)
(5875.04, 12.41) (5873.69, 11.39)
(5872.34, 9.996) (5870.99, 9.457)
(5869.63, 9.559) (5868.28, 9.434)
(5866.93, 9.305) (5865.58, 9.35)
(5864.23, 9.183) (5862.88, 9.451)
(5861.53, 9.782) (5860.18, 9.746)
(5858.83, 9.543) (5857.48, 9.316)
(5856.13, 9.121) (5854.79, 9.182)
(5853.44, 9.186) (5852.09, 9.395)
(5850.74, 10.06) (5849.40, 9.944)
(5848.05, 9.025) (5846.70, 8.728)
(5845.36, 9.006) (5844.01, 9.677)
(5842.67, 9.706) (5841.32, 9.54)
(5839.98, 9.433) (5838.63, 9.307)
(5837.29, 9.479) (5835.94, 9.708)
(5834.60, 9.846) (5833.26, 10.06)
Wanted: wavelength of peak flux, 5875.04 AA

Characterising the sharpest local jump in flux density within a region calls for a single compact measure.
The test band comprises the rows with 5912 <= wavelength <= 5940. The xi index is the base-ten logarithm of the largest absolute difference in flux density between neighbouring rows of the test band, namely -0.29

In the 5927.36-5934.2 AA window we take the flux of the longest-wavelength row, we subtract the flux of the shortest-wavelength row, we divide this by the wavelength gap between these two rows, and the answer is -0.01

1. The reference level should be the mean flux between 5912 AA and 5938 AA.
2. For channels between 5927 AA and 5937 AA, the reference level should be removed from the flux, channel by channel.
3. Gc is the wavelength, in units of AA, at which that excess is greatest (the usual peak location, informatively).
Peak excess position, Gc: 5932.14 AA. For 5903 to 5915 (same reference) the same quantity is 5913.04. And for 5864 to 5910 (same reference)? 5875.04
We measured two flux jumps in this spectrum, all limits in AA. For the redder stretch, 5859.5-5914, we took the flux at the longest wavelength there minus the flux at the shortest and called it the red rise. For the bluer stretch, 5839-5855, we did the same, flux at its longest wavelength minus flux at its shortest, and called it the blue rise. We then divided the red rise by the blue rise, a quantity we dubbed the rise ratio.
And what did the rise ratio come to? 1.3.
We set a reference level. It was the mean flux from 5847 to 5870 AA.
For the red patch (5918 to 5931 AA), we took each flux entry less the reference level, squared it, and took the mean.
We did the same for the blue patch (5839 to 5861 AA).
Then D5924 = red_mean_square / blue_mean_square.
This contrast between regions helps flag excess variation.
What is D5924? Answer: 1.2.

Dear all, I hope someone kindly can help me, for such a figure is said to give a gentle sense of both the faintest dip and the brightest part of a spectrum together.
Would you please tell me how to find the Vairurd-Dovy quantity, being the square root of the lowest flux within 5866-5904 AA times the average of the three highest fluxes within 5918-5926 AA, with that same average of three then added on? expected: 18.0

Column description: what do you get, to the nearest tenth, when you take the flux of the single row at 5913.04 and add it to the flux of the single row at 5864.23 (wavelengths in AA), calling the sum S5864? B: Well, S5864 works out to 18.6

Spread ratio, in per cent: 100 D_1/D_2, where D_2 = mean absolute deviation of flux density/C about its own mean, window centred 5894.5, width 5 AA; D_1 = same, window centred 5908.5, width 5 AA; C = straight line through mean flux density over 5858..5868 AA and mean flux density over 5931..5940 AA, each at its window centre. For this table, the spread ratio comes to 144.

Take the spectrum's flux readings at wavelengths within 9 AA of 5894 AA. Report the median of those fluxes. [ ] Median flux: 8.91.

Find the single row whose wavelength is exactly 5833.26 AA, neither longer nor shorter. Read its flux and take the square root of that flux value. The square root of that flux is 3.17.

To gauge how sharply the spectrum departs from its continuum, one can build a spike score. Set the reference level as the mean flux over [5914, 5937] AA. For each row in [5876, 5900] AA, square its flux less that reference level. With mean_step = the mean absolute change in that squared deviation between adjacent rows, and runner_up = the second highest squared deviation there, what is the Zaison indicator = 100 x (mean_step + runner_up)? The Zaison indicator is 188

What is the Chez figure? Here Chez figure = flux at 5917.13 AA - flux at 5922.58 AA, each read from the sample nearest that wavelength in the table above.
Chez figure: -0.16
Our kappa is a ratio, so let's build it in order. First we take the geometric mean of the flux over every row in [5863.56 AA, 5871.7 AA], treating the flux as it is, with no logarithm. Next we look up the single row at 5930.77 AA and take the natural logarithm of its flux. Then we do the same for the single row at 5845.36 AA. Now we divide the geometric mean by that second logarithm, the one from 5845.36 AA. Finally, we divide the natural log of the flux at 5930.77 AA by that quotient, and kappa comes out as 0.527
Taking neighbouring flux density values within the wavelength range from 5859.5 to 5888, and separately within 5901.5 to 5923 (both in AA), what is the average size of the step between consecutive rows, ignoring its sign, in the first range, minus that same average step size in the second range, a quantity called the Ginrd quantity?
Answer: 0.2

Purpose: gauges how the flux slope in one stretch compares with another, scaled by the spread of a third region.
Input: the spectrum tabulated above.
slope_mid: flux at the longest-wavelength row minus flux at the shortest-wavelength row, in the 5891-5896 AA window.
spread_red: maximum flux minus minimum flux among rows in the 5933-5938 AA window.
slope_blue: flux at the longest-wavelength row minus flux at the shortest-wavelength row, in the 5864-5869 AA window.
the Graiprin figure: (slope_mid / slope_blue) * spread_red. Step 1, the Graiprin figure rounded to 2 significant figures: 0.91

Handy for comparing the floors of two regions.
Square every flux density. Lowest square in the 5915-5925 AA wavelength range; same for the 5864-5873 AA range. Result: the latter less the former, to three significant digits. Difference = 10.0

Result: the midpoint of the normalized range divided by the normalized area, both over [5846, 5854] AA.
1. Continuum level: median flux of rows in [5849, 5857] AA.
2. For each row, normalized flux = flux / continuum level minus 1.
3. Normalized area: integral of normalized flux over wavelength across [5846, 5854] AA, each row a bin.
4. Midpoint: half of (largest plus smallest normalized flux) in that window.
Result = 0.129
